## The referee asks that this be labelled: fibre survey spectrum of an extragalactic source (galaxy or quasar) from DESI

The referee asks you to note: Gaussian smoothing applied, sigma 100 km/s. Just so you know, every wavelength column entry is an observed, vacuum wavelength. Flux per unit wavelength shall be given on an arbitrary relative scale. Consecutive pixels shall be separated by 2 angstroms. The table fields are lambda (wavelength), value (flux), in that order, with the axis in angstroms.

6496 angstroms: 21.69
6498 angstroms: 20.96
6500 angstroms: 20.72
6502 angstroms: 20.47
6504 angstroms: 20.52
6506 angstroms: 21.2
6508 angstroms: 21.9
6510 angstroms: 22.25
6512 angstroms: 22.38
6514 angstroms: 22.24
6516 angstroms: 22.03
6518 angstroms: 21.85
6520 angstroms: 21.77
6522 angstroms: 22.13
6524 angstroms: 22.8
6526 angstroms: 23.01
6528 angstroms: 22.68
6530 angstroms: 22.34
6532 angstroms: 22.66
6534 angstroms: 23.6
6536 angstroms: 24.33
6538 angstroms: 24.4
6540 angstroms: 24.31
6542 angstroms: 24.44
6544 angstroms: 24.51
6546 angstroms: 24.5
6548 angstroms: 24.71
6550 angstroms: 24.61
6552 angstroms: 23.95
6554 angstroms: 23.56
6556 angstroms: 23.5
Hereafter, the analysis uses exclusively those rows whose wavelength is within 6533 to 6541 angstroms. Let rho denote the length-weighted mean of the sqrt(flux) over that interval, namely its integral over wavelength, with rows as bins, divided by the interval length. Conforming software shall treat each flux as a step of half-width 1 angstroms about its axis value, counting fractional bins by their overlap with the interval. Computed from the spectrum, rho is 4.92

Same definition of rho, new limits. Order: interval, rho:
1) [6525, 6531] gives 4.76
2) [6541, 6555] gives 4.93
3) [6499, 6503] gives 4.54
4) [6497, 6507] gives 4.56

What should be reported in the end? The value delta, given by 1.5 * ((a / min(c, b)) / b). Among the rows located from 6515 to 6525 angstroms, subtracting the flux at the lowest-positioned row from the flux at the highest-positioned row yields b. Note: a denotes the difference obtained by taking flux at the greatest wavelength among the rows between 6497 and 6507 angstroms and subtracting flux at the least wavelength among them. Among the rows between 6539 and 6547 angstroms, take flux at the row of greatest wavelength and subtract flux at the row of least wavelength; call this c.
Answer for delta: 2.5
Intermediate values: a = 0.2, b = 0.8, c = 0.2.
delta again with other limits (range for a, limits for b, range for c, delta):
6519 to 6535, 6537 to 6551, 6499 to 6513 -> 62.2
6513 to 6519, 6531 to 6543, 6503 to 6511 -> -0.2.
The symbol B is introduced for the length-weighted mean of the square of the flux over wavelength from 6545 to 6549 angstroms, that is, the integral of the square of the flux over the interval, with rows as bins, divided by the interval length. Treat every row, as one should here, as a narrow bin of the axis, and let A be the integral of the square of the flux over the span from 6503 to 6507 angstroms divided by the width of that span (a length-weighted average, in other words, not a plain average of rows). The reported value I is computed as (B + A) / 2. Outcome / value 520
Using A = 435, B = 605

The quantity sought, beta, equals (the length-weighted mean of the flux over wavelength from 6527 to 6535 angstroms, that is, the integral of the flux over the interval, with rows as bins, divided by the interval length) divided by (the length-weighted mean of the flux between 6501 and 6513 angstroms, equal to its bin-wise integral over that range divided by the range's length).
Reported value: 1.06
